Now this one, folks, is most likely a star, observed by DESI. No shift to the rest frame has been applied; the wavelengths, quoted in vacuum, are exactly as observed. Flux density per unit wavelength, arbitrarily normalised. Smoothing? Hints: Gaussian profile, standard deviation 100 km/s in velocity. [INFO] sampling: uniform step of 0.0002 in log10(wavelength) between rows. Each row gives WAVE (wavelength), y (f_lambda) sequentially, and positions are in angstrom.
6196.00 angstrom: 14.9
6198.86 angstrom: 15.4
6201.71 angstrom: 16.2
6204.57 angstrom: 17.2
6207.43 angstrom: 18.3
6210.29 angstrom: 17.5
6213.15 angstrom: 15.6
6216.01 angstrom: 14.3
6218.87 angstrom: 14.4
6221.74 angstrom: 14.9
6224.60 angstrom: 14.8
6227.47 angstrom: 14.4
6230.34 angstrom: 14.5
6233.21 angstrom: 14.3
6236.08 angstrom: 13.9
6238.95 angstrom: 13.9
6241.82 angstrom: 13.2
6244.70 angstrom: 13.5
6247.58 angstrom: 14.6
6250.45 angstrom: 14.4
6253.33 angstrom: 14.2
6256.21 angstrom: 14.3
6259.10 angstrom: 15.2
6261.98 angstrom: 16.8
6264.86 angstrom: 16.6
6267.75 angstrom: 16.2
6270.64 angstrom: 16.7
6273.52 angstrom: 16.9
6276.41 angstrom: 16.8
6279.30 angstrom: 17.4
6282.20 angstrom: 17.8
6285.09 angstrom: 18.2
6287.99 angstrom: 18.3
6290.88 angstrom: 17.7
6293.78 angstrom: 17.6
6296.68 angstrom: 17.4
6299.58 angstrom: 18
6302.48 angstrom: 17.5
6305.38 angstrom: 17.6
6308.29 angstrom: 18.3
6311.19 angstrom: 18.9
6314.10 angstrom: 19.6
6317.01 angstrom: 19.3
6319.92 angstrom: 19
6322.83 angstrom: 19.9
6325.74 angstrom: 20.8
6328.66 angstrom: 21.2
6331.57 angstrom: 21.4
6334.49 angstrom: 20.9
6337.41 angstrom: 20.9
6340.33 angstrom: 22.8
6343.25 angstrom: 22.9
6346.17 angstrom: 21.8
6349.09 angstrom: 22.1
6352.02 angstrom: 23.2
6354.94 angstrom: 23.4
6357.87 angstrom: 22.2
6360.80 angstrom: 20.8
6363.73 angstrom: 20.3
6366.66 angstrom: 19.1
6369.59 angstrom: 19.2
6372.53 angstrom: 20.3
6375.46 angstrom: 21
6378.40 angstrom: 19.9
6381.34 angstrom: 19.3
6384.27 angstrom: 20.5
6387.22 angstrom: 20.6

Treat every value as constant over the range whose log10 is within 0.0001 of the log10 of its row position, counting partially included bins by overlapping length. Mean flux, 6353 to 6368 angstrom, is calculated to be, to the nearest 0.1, 21.2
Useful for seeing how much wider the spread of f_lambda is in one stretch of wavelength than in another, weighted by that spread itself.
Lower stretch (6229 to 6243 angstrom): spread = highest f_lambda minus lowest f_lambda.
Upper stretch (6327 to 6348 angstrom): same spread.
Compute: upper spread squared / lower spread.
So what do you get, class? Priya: 3.1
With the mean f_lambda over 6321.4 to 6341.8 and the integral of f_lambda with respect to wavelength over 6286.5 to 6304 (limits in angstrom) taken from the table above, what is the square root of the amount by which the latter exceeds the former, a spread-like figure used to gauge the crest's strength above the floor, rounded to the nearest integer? 17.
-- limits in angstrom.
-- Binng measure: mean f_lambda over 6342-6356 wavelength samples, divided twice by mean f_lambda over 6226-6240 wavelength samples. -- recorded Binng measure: 0.112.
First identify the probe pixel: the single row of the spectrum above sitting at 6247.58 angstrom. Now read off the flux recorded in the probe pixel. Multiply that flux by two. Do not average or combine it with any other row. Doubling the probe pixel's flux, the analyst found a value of 29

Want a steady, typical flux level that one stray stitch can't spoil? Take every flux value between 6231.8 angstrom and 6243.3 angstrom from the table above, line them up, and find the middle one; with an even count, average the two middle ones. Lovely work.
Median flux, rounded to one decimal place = 13.9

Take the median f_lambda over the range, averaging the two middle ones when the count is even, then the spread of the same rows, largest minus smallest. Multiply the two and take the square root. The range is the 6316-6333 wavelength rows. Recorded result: 7.0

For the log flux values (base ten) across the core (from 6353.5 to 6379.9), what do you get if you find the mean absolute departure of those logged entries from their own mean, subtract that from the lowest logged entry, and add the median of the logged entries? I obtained 2.57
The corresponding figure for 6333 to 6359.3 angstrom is 2.65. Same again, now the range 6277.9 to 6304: 2.48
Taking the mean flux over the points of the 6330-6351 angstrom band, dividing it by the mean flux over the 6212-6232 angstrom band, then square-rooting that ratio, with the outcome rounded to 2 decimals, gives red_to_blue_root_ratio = 1.22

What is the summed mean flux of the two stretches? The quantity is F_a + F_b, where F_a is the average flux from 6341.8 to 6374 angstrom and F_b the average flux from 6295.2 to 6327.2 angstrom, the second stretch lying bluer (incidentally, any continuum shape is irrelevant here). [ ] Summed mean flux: 40.1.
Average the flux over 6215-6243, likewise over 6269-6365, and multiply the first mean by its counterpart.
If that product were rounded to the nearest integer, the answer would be 280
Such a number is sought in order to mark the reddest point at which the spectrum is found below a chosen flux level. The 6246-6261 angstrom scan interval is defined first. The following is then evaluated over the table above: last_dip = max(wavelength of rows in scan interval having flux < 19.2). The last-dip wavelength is 6259.10 angstrom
